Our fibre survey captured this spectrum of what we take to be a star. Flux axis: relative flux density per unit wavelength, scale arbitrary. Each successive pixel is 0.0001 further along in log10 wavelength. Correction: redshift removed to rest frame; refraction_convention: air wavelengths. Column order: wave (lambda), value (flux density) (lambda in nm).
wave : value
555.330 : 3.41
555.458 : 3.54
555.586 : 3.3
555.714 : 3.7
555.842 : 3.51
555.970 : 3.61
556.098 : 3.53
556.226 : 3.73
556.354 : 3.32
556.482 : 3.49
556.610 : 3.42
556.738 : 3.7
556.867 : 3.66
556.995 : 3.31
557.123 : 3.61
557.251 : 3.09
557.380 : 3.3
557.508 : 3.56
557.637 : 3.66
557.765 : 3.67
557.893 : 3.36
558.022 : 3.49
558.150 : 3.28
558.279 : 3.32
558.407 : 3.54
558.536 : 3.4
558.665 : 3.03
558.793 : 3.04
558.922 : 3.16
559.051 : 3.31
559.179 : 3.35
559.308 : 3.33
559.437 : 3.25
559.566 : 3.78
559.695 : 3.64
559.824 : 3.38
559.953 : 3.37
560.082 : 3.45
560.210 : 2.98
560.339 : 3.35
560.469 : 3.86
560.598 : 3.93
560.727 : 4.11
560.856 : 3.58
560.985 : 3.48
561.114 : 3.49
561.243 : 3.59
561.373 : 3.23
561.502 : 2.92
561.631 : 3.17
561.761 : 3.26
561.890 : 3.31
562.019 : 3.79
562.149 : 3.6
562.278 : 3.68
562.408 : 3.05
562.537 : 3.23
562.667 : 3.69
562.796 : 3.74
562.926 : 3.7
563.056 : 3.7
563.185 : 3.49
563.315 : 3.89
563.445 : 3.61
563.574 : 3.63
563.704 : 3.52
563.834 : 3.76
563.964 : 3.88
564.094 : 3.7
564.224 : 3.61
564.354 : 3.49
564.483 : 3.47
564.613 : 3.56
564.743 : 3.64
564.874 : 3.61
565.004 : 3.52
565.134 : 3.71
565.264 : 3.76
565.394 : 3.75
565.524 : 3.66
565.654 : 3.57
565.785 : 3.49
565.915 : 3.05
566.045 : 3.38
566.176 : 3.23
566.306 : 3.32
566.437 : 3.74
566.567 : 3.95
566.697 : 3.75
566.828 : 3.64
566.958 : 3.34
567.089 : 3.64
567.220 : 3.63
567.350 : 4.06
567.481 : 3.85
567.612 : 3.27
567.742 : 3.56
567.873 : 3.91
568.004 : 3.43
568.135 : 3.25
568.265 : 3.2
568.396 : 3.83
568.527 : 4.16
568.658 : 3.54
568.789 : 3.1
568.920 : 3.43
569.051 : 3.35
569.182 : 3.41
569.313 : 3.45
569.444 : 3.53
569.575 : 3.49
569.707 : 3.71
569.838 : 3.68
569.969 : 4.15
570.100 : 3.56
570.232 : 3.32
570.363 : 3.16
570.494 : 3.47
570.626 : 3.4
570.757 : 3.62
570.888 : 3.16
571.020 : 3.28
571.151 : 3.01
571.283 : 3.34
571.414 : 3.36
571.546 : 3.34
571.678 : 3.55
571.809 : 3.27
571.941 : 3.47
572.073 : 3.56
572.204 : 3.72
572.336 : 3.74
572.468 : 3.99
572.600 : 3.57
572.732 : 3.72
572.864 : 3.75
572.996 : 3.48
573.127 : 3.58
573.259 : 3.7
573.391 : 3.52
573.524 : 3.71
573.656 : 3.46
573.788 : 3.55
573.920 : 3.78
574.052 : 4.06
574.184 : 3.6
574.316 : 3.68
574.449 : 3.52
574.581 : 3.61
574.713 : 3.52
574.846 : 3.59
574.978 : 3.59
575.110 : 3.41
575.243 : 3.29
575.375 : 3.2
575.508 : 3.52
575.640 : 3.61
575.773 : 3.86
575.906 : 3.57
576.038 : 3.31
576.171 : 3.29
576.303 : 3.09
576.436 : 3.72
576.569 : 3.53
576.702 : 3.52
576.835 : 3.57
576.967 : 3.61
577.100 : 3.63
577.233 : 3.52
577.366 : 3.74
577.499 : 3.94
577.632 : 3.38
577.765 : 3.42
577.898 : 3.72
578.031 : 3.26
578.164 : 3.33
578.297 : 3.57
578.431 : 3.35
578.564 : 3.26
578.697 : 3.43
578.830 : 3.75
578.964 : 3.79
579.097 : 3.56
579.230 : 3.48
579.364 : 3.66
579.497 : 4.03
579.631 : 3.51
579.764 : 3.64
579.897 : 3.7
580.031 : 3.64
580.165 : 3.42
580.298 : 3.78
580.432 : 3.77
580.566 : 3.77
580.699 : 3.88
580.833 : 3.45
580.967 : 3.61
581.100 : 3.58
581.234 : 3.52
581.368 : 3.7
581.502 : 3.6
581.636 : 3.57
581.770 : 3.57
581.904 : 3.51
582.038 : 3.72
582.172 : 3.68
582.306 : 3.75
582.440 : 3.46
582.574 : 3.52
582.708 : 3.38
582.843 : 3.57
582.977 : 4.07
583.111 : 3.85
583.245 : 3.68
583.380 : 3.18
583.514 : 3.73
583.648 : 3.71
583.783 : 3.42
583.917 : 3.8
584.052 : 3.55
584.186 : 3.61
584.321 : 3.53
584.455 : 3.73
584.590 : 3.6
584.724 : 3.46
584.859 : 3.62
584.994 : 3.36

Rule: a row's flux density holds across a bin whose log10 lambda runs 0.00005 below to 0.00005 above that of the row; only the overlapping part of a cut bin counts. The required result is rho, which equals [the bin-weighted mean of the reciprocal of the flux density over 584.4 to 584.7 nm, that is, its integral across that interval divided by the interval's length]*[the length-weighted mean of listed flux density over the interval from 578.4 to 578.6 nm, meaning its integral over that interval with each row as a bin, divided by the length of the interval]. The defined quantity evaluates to 0.91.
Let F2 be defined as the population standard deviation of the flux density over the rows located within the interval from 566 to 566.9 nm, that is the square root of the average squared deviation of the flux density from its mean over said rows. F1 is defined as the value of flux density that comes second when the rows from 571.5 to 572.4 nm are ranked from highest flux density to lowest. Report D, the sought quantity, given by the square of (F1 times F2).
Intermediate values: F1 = 3.72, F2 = 0.25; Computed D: 0.84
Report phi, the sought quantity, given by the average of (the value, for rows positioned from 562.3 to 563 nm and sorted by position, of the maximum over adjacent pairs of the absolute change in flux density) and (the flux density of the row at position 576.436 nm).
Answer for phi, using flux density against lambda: 2.09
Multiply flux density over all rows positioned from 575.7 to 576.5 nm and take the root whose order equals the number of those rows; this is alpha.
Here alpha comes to 3.463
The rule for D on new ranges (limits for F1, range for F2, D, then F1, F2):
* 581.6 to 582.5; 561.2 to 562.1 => 0.96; 3.72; 0.26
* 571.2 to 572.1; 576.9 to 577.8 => 0.40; 3.55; 0.18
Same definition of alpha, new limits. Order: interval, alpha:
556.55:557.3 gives 3.458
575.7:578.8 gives 3.499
